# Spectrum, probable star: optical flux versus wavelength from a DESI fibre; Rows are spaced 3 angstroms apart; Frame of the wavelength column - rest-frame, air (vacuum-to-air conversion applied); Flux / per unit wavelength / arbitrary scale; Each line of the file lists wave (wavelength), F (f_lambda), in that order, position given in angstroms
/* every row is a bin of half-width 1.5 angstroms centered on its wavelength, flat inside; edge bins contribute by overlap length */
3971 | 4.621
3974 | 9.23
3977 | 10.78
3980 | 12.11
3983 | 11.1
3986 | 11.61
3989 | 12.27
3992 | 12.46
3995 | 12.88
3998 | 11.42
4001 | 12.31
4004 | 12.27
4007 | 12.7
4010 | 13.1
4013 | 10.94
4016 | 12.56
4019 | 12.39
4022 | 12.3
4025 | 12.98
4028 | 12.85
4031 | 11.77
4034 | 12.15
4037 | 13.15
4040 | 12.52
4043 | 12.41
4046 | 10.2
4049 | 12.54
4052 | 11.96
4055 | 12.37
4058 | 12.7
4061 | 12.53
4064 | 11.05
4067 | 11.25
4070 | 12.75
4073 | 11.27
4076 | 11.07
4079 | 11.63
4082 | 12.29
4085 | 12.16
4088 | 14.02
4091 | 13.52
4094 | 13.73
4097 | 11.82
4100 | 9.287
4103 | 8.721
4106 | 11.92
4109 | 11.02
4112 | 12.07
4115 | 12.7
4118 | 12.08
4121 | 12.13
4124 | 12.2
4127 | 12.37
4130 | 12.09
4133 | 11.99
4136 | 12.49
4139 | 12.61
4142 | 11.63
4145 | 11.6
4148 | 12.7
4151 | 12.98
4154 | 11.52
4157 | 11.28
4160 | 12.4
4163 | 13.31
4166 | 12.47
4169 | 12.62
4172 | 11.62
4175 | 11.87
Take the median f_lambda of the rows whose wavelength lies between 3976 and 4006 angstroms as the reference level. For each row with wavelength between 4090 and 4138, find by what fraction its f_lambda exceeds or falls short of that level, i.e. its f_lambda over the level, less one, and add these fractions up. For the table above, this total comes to -0.402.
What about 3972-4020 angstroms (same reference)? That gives -0.403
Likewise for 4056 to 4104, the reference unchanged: -0.430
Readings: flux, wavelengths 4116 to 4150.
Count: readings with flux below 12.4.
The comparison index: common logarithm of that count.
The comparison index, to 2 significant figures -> 0.90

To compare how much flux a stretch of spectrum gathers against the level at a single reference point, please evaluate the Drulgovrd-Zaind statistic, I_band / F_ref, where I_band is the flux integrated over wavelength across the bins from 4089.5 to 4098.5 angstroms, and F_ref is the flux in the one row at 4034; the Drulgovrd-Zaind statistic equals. 9.65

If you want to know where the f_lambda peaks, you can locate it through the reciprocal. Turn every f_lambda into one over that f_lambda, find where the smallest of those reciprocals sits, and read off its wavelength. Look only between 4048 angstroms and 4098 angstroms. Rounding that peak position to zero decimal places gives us 4088 angstroms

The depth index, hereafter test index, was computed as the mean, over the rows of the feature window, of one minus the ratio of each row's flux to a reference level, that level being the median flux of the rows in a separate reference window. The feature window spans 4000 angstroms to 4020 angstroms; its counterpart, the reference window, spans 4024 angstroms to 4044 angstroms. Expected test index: 0.016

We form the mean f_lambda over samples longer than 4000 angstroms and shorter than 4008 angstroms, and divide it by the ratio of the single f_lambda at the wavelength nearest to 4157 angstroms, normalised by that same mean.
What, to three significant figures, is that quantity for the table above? 13.7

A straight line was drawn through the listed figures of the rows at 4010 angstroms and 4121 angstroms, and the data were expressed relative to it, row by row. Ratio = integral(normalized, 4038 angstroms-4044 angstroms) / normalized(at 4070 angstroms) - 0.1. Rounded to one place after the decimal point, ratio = 5.7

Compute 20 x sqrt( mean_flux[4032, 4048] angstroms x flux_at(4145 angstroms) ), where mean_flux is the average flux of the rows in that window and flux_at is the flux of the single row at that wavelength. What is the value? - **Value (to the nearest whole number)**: 237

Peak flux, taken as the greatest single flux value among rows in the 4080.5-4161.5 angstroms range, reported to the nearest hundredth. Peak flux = 14.02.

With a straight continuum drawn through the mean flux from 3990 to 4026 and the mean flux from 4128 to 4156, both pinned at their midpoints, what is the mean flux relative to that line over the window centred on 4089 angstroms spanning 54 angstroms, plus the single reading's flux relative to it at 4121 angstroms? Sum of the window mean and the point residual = -0.5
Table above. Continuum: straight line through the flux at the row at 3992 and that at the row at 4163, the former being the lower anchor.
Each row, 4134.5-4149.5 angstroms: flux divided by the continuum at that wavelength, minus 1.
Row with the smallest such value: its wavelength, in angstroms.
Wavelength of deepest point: 4145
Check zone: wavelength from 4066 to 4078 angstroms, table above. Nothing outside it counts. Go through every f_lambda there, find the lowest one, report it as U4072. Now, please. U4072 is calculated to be 11.07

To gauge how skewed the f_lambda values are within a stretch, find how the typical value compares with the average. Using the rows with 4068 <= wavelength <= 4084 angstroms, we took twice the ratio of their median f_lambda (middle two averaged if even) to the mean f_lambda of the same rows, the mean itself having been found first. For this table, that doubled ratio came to 1.97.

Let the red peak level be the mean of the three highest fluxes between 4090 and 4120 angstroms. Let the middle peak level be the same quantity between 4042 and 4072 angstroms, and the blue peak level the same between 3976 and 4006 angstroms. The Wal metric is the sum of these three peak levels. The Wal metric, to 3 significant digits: 38.5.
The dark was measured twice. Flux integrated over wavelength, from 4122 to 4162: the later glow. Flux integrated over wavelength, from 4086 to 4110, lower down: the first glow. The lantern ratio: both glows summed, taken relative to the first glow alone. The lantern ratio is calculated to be 2.7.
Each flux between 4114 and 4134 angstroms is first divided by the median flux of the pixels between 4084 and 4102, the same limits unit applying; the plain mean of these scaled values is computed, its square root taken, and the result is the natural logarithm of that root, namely -0.025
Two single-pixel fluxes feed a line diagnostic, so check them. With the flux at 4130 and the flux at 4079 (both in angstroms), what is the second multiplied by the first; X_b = 141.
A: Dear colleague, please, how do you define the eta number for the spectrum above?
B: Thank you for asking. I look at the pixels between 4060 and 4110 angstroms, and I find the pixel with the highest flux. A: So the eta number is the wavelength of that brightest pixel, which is 4088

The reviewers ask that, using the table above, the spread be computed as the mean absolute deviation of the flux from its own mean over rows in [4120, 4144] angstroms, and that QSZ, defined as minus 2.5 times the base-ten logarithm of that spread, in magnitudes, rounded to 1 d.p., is 1.6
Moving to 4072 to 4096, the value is 0.0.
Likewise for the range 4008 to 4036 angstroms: 0.8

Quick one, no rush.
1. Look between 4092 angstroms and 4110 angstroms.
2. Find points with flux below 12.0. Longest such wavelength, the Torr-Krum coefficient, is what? 4109 angstroms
